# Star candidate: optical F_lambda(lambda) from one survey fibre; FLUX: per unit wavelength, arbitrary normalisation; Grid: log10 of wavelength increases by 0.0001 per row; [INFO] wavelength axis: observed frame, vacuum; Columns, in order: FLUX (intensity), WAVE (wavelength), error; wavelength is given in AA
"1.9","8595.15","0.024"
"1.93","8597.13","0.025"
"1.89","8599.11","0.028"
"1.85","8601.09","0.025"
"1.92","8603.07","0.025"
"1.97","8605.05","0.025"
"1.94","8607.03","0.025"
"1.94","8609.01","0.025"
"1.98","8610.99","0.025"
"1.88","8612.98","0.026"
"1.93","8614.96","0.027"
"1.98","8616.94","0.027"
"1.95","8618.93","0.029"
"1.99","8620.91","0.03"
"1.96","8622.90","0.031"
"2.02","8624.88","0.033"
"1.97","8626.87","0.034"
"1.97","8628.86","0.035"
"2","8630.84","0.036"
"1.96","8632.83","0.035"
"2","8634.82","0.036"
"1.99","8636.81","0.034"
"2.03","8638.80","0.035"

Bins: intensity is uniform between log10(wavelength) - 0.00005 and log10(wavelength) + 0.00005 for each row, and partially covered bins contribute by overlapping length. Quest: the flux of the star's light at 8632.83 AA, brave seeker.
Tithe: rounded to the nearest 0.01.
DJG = 1.96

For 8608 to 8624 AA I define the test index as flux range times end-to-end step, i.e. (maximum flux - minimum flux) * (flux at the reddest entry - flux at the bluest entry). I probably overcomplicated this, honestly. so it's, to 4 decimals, 0.0022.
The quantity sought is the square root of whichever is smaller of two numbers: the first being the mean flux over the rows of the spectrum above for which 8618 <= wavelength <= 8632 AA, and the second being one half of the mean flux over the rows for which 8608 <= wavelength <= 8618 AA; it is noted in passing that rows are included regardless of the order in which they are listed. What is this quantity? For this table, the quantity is 0.985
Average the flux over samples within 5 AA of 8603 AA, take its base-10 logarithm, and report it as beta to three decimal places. 0.282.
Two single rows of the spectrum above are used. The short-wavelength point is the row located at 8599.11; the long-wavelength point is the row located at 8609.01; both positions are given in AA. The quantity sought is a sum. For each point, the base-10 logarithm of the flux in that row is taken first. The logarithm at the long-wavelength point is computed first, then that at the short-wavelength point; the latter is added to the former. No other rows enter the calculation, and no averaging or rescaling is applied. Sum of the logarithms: 0.564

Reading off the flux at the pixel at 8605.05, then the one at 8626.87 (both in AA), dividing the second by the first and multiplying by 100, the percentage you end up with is 100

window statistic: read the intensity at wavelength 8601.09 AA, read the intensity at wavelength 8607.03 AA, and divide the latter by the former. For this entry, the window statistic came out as 1.05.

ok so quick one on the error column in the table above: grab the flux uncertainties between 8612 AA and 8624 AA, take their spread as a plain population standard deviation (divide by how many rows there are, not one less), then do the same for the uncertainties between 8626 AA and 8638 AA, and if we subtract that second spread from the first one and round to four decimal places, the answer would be 0.0010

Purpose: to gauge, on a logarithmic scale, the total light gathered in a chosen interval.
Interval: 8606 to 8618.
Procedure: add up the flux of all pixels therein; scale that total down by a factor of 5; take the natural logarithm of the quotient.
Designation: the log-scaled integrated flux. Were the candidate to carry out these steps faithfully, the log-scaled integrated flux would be 0.846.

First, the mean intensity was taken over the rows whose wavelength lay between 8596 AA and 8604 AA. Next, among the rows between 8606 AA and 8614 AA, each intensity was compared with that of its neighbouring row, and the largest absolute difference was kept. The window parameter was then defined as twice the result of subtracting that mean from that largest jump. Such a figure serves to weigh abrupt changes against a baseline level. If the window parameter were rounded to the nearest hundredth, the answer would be -3.59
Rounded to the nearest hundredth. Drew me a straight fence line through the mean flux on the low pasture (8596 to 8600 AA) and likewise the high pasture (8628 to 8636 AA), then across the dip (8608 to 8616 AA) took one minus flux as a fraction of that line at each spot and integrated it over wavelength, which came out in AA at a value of 0.03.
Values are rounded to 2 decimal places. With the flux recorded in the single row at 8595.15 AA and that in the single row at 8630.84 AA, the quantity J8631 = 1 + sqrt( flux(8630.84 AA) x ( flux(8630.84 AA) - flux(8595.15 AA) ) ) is 1.45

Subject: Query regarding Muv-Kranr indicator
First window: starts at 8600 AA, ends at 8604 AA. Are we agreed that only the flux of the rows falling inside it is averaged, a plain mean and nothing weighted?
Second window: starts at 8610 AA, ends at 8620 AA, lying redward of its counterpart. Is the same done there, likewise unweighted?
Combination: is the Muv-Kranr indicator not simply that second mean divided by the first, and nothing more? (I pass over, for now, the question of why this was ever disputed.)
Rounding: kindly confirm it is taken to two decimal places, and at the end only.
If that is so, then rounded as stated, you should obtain 1.03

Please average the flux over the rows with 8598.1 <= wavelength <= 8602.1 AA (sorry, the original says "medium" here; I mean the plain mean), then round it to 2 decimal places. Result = 1.87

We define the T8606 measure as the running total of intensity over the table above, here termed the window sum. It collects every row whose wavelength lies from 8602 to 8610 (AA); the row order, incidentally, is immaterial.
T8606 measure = 7.77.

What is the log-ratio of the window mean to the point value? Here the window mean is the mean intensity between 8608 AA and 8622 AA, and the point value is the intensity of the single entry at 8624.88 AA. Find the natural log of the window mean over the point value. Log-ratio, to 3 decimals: -0.035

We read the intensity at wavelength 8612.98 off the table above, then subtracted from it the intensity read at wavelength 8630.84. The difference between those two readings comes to -0.12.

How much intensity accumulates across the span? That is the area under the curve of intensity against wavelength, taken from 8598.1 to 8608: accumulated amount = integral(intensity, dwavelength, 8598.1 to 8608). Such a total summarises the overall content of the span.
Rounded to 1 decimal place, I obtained 19.0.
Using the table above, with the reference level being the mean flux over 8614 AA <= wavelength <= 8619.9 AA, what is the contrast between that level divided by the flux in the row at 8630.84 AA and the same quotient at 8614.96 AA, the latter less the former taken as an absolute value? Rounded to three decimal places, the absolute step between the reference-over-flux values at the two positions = 0.035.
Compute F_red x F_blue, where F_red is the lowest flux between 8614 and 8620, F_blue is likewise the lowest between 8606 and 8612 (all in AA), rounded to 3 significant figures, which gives 3.74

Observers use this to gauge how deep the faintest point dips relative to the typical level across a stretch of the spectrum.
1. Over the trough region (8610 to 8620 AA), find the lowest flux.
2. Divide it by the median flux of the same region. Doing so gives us 0.964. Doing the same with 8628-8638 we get 0.985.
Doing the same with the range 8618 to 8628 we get 0.990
